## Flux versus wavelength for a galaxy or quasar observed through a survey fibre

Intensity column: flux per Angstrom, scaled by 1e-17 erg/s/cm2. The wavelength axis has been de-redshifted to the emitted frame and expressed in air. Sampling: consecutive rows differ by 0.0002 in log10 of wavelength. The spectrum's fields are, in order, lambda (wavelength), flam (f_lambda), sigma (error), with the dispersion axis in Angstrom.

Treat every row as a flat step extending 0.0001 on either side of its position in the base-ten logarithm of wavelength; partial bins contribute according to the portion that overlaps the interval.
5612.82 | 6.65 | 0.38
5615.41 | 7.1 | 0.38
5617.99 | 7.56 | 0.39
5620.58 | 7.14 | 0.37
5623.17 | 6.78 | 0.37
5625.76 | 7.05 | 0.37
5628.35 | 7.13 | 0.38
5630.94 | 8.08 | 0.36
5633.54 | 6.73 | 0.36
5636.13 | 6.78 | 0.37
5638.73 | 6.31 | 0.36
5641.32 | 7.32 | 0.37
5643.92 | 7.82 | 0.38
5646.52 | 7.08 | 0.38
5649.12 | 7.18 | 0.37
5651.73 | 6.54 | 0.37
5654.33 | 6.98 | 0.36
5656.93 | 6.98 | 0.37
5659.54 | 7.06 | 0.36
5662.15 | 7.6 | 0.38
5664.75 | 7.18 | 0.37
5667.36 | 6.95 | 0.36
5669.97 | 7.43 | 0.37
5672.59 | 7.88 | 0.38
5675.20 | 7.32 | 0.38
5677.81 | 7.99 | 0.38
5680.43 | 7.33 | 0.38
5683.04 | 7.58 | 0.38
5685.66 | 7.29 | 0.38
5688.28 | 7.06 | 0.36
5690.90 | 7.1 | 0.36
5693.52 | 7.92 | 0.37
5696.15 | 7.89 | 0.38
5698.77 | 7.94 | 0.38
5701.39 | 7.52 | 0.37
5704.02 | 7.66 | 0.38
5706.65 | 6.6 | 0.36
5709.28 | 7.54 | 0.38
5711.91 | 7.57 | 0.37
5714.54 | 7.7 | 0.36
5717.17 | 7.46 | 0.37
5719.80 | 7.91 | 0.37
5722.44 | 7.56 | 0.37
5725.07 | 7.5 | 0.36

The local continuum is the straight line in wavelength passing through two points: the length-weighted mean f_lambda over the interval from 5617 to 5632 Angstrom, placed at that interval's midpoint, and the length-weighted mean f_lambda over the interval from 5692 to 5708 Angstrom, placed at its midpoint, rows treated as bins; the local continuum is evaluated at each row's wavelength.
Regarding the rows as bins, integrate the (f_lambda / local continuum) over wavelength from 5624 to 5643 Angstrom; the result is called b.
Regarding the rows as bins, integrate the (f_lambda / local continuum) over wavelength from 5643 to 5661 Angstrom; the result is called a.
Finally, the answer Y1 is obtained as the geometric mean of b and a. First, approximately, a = 17.3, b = 18.4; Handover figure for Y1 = 17.8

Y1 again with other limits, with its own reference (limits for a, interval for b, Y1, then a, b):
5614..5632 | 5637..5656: 18.0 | 18.0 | 18.1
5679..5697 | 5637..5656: 18.0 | 17.8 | 18.1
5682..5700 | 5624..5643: 18.2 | 18.0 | 18.4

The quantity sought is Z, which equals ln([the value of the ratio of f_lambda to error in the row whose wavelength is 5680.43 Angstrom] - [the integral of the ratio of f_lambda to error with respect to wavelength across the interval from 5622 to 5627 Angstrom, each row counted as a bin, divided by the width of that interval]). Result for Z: -0.5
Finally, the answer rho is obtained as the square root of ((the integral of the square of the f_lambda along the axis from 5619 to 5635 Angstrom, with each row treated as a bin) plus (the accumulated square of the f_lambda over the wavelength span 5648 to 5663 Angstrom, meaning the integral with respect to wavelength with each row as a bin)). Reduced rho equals 39.6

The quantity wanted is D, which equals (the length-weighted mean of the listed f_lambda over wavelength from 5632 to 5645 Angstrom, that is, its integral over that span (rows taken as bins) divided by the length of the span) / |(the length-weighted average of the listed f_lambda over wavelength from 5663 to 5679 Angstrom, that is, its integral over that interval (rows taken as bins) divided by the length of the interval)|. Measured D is 0.94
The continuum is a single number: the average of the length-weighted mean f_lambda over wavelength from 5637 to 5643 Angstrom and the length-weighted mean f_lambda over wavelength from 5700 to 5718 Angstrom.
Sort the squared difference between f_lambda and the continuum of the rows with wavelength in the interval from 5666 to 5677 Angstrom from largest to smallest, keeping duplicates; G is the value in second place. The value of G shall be 0.07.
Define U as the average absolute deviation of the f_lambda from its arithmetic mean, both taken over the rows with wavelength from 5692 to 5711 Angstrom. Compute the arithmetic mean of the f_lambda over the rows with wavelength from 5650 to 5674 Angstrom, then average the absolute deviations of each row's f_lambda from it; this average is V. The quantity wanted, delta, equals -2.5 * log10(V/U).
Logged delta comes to 0.0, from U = 0.31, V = 0.306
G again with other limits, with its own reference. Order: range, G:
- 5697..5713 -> 0.31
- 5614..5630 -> 0.14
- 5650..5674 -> 0.38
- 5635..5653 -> 0.44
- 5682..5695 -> 0.18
